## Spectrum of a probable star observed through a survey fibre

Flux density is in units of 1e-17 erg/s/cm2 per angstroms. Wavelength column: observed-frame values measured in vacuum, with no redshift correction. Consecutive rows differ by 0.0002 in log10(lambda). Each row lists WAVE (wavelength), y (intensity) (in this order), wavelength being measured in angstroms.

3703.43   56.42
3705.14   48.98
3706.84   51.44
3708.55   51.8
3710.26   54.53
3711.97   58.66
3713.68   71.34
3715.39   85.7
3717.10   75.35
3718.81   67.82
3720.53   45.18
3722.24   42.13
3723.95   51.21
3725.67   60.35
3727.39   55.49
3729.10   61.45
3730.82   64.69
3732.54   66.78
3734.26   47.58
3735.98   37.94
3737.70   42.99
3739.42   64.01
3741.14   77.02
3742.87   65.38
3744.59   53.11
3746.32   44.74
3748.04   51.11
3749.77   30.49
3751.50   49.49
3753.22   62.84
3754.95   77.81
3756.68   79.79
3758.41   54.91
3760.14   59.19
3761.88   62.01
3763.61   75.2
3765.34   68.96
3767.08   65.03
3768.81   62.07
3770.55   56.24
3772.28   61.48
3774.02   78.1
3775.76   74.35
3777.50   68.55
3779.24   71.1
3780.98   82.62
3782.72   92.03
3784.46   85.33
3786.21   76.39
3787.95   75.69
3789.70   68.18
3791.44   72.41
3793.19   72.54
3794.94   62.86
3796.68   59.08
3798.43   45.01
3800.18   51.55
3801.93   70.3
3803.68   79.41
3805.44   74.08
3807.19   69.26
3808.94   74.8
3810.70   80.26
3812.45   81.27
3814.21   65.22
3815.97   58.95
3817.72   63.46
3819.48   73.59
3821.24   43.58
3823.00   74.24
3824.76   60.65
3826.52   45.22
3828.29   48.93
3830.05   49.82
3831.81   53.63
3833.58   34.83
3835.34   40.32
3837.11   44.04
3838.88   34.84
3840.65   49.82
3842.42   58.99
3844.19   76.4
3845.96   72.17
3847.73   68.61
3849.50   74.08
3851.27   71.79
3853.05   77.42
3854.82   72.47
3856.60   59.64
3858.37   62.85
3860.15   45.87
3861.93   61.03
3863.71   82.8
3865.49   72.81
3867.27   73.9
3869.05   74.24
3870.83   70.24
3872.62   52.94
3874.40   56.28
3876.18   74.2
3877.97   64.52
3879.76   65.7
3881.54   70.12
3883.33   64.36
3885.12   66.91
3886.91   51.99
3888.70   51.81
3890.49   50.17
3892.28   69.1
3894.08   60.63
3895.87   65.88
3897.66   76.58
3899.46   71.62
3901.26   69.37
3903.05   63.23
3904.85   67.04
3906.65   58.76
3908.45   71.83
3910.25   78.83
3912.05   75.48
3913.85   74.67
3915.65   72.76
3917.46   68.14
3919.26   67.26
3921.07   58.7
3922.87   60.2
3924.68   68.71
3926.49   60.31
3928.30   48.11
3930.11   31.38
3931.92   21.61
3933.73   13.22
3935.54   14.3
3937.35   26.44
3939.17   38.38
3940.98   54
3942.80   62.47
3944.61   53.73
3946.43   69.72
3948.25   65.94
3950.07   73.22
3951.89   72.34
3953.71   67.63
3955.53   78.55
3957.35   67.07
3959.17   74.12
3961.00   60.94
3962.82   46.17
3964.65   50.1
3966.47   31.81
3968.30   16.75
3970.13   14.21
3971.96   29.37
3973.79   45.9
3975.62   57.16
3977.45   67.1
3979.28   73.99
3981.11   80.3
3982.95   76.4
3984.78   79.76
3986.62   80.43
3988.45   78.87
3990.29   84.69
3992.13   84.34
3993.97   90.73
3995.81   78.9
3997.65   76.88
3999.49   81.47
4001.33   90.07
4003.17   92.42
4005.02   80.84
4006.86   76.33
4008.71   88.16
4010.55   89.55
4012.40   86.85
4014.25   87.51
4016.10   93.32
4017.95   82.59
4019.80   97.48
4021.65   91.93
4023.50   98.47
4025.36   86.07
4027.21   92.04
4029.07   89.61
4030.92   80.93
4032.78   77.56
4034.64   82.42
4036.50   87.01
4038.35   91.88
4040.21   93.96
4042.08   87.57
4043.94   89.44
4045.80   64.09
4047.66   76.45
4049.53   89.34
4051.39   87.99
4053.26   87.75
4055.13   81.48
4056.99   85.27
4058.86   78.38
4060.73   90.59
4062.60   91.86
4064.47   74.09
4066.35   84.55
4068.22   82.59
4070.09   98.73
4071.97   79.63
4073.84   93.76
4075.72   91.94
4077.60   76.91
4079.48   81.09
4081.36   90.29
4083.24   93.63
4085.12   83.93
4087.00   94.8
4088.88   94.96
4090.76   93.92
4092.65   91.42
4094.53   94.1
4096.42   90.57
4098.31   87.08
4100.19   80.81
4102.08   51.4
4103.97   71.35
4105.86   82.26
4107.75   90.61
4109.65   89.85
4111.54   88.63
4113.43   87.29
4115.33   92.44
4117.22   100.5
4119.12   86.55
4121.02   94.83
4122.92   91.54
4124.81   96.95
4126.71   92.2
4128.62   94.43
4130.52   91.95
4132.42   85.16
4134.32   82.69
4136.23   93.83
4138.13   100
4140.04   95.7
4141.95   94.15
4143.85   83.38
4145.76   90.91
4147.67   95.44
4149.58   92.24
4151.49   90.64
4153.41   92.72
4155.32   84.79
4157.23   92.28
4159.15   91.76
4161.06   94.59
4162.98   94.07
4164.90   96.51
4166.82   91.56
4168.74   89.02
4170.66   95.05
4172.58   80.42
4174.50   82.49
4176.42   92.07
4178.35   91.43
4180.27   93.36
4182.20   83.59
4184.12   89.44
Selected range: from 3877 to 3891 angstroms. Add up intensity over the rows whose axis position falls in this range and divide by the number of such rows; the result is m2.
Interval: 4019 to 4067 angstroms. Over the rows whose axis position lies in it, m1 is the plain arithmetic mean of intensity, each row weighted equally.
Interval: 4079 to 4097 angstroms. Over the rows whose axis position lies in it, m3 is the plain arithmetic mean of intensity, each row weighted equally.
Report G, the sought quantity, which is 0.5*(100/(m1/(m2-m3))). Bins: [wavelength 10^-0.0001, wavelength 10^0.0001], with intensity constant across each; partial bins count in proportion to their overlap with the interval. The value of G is -18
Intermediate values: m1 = 86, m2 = 60.7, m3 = 91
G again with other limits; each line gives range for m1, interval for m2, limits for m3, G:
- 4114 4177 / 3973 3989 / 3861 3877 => 1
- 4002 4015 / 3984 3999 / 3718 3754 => 16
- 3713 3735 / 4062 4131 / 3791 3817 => 16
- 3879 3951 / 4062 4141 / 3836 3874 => 20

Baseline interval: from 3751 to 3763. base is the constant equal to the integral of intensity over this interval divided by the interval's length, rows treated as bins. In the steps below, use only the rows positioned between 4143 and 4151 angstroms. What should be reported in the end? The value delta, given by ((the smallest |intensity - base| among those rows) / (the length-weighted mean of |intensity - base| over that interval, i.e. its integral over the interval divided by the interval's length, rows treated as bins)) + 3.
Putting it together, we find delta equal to 3.72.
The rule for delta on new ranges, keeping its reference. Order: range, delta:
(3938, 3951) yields 3.16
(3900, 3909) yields 3.27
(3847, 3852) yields 3.59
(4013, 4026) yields 3.68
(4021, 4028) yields 3.78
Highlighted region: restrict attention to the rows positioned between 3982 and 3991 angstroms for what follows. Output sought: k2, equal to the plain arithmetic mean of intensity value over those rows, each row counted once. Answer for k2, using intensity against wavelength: 80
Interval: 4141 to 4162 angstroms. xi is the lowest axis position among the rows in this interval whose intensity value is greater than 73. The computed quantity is 4141.95 angstroms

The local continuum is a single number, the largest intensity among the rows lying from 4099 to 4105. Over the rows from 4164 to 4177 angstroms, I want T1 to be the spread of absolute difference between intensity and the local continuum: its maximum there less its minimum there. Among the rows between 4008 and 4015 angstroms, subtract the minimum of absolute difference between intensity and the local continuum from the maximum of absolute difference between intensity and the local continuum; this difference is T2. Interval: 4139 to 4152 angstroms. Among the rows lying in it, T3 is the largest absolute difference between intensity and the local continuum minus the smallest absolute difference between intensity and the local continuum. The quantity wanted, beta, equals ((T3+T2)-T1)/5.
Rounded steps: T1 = 15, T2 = 3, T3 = 12.3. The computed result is -0.1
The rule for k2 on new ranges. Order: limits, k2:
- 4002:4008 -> 83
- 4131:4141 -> 91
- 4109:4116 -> 90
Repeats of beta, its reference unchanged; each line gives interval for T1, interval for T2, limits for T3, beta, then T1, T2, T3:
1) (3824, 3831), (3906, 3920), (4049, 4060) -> 2.5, 15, 20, 7.9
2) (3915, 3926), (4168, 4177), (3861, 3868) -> 3.5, 14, 14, 17.8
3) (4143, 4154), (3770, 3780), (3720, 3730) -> 5.8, 12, 22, 19.3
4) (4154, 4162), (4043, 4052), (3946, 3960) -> 3.0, 10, 12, 12.6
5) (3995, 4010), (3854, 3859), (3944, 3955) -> 4.1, 12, 13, 19.5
